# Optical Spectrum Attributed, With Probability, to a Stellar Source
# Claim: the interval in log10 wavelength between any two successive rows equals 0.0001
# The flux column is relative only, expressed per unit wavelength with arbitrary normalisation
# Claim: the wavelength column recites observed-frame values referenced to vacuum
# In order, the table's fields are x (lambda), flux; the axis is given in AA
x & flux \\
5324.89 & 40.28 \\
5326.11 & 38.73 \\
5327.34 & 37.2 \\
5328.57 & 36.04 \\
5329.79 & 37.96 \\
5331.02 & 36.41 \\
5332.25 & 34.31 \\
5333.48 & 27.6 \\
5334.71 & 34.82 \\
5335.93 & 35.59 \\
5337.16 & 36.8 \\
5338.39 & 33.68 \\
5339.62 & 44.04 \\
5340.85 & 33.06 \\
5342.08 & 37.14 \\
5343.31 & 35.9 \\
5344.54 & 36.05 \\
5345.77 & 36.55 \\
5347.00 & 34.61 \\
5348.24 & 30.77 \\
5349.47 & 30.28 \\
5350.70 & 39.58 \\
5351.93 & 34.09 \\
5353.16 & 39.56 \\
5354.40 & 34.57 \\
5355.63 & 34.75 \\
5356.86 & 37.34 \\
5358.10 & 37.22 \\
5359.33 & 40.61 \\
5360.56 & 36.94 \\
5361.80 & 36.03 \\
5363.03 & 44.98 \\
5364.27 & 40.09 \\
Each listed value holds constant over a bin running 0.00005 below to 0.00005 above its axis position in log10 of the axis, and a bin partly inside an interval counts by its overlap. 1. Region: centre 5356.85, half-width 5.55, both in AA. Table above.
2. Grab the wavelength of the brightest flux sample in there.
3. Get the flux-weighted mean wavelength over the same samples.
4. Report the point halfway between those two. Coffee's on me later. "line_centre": 5358.1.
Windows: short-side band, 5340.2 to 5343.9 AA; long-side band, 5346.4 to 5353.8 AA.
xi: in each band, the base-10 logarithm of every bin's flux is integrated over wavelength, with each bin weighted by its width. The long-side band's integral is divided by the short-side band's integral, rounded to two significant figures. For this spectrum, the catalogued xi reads 2.0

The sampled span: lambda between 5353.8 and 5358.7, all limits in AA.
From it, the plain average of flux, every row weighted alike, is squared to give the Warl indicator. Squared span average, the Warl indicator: 1294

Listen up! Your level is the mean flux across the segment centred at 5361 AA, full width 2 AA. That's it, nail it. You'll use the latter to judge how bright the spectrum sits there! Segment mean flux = 36.5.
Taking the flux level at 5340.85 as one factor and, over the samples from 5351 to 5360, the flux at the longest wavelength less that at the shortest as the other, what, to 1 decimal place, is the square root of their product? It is 14.7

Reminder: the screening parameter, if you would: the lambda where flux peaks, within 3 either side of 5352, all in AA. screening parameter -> 5350.70 AA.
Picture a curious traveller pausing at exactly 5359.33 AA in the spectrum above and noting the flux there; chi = 40.61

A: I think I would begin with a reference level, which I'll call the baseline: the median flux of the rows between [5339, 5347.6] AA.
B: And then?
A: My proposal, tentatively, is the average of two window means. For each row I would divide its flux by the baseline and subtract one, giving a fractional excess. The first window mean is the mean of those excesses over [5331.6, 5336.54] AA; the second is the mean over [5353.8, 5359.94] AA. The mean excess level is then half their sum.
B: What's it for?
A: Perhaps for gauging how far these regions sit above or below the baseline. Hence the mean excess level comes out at -0.029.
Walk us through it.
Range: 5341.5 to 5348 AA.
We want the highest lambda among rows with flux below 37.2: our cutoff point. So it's 5347.00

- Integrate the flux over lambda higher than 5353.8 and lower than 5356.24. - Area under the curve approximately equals 85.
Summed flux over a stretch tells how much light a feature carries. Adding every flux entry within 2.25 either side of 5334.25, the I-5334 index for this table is 132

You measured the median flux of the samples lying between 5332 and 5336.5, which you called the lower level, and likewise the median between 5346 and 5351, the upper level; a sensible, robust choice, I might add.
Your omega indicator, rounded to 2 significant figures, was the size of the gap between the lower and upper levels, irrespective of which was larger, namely 1.9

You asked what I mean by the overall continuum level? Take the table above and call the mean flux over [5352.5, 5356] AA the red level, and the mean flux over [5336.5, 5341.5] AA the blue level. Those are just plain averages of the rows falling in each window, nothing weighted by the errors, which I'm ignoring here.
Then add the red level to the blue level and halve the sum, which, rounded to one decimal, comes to 36.6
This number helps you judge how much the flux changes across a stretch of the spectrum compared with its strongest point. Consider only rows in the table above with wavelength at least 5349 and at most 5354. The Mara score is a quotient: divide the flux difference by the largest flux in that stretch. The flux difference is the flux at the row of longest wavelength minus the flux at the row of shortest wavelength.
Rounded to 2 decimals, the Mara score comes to 0.23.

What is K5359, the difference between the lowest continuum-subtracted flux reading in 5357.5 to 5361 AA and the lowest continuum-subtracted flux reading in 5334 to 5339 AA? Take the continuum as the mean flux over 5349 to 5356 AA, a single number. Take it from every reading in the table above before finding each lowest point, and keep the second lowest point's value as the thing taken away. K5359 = 3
